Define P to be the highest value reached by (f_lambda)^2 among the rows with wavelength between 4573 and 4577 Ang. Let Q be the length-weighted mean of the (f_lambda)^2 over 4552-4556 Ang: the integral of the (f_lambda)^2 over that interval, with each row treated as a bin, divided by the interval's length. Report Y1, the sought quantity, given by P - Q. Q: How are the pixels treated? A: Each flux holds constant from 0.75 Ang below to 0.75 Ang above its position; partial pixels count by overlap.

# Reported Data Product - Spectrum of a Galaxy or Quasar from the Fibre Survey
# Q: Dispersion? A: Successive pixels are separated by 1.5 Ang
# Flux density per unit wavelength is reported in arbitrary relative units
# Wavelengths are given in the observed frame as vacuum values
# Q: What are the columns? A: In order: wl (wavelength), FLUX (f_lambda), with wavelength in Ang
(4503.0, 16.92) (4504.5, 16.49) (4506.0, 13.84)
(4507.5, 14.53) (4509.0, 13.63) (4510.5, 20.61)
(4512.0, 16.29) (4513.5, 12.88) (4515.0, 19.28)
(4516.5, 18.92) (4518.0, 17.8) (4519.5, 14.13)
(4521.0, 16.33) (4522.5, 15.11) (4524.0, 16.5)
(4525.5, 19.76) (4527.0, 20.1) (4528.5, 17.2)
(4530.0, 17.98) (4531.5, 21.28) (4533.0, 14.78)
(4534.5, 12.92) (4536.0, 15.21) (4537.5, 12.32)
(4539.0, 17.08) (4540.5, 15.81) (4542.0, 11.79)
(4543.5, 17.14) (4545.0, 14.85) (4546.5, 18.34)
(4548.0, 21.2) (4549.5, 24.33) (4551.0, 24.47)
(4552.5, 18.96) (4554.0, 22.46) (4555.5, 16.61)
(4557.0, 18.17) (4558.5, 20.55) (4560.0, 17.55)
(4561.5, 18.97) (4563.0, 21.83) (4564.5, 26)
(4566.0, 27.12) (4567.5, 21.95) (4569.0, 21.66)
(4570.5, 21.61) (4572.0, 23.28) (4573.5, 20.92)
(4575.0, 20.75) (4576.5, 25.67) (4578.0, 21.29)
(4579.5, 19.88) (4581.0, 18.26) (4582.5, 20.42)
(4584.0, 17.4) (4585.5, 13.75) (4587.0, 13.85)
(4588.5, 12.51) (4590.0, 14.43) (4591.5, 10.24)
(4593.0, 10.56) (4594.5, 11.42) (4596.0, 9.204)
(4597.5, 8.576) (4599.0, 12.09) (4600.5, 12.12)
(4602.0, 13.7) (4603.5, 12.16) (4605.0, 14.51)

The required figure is 271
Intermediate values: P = 659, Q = 388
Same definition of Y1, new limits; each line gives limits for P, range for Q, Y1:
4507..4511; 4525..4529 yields 59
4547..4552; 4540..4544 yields 377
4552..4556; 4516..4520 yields 211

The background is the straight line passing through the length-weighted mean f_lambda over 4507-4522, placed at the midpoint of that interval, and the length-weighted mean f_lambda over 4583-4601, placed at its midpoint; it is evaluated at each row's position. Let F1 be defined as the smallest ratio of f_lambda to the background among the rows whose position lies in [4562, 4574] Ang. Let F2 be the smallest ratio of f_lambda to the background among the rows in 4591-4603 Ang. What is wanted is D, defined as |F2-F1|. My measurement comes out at 0.86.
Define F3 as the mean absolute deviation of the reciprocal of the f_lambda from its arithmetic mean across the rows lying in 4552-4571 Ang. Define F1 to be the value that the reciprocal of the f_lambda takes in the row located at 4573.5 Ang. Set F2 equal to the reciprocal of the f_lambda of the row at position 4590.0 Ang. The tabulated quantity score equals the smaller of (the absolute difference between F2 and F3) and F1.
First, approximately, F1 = 0.048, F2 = 0.069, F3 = 0.005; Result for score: 0.048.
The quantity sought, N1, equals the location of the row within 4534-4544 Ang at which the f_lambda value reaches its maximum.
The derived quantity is 4543.5 Ang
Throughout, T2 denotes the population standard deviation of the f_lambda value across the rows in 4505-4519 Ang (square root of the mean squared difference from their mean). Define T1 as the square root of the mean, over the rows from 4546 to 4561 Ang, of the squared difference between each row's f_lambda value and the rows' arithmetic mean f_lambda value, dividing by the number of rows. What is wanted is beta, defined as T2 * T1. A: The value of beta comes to 7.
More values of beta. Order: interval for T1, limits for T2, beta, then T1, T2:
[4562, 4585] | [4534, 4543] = 5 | 2.6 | 2.0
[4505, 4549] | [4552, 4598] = 13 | 2.7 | 4.9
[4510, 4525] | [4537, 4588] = 9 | 2.3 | 3.8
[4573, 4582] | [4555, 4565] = 7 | 2.3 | 3.0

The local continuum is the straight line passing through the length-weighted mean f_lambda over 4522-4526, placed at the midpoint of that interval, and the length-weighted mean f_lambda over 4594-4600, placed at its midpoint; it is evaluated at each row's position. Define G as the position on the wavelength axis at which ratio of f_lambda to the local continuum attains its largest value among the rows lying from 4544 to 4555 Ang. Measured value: 4551.0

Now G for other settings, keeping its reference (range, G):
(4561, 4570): 4566.0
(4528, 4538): 4531.5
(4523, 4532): 4531.5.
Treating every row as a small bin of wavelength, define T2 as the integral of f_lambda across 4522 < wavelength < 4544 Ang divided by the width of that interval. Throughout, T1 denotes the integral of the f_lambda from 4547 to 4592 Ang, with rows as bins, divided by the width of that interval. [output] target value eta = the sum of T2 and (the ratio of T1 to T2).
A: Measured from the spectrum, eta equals 17.6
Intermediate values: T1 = 19.9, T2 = 16.3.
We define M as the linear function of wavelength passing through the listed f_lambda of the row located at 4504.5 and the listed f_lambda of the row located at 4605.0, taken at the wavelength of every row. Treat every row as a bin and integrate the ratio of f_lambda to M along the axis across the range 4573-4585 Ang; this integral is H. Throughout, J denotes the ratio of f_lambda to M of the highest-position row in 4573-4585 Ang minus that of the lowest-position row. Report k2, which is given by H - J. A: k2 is 17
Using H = 16.3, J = -0.2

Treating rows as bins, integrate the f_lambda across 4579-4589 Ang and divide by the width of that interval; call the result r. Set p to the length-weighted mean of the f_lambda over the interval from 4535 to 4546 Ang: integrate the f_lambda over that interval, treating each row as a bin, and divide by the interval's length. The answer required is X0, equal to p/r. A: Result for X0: 0.9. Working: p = 15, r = 16.6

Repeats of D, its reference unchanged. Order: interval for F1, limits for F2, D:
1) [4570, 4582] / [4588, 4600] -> 0.70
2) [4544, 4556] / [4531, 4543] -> 0.22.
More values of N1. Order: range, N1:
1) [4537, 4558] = 4551.0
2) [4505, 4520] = 4510.5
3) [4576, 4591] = 4576.5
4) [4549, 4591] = 4566.0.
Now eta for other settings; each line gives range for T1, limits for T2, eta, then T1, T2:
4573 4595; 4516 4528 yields 18.3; 16.8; 17.3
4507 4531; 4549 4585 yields 22.0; 17.0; 21.2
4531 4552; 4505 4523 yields 17.2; 17.2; 16.1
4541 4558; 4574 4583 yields 22.0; 18.9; 21.1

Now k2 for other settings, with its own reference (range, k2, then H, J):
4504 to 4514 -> 10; 9.5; -0.2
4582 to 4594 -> 12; 11.3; -0.6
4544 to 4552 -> 10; 10.5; 0.6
